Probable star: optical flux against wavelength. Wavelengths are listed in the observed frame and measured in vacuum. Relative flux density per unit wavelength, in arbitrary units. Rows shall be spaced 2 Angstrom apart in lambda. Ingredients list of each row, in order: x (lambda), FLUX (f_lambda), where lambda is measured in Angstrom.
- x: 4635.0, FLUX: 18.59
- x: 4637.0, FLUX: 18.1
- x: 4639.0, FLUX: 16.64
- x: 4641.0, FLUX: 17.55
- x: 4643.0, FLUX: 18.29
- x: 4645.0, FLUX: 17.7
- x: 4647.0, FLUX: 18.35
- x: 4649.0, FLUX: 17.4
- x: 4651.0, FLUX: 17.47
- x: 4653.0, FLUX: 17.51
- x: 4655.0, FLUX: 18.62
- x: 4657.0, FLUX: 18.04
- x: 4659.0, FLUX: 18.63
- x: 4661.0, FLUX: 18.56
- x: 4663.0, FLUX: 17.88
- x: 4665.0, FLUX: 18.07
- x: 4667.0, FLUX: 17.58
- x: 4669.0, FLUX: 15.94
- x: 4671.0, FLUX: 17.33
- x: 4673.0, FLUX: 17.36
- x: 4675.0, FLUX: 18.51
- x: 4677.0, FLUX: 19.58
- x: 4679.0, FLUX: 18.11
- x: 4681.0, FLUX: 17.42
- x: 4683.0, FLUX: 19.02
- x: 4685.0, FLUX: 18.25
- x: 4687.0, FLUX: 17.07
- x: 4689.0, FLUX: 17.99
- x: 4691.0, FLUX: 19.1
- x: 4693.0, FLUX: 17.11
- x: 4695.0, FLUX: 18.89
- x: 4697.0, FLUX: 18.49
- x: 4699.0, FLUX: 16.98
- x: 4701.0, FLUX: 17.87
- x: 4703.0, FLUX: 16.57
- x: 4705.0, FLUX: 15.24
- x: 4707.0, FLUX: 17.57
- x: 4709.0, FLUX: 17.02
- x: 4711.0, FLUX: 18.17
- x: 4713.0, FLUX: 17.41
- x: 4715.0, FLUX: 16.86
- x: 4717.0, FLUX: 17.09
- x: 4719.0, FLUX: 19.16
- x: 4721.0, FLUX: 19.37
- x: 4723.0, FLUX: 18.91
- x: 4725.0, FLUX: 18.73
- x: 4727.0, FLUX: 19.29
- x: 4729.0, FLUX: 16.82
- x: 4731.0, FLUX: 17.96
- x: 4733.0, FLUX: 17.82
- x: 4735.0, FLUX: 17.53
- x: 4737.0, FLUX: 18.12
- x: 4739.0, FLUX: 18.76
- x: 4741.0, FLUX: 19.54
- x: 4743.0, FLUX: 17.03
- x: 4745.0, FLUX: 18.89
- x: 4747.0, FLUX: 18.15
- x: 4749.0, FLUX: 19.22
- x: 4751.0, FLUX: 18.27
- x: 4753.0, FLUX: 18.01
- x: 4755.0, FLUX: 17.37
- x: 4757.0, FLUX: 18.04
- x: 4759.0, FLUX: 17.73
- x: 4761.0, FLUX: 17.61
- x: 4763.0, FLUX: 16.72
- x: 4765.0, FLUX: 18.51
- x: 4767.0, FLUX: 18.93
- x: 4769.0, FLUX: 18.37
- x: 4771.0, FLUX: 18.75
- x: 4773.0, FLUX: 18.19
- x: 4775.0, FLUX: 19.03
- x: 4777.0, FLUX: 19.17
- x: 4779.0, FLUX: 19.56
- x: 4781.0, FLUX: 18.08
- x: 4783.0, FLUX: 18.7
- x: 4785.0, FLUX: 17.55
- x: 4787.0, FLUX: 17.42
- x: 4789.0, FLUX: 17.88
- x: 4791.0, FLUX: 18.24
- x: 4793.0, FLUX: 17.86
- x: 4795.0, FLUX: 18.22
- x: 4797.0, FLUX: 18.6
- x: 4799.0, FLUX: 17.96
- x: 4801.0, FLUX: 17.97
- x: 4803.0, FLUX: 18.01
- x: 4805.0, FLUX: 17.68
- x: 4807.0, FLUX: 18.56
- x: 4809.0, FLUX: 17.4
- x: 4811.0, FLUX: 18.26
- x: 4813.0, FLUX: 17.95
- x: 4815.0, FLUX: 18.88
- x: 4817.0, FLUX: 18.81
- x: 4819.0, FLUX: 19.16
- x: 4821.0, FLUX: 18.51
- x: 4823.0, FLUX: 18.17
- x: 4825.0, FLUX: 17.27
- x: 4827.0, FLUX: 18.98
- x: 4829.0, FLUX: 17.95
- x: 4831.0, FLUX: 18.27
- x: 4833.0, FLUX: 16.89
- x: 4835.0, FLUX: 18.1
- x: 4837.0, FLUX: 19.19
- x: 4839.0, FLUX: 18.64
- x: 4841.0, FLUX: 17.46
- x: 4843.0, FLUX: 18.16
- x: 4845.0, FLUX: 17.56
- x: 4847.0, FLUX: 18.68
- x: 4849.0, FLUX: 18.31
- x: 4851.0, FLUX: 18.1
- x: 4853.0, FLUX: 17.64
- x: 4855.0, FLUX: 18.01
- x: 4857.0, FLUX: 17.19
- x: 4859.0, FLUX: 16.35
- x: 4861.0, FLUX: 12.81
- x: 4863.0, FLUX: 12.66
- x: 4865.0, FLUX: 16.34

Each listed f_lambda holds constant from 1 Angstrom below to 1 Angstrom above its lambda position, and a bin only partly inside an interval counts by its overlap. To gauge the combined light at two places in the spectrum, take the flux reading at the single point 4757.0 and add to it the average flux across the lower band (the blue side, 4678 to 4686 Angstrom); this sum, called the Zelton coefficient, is 36.2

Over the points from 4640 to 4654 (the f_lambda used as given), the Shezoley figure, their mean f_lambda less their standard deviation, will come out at 17.4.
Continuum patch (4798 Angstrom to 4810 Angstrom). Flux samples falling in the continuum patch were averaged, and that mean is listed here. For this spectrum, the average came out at 17.9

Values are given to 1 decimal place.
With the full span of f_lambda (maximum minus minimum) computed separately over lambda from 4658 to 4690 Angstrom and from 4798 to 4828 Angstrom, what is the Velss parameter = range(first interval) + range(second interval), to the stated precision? 5.5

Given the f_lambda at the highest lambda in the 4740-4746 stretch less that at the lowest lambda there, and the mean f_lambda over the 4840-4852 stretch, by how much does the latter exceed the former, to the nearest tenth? 18.7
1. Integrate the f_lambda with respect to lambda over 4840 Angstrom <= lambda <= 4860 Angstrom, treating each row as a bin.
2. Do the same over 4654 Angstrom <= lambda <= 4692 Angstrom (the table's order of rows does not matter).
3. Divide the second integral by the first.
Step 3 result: 1.9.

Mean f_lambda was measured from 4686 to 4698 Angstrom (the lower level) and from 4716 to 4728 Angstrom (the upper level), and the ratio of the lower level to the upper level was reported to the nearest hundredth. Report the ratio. 0.97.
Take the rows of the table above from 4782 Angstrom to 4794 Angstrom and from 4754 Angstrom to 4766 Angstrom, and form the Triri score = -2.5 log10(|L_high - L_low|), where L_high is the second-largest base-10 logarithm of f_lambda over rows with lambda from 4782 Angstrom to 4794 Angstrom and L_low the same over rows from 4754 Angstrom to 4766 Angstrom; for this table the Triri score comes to 5.8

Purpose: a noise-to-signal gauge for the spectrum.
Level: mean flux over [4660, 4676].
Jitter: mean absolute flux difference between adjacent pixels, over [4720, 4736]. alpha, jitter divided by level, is 0.042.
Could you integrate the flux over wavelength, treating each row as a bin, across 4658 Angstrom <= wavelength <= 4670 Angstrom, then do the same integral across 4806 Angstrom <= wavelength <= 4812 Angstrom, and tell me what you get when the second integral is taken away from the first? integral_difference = 105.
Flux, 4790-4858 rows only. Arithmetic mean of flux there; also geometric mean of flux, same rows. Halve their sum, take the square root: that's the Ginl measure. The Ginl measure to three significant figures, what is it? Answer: 4.26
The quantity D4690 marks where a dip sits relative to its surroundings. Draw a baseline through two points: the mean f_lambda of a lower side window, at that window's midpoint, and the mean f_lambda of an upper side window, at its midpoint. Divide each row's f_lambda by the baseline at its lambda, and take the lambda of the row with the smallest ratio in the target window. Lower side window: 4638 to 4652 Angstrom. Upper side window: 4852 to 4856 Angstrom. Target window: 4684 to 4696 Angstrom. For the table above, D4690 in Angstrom 4687.0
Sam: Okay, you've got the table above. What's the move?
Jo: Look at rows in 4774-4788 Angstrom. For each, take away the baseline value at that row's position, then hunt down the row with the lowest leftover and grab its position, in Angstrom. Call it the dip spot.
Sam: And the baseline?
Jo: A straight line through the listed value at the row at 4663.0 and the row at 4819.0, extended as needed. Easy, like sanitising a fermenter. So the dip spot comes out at 4787.0 Angstrom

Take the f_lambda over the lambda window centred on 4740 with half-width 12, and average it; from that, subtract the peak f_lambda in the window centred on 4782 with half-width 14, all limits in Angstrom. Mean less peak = -1.4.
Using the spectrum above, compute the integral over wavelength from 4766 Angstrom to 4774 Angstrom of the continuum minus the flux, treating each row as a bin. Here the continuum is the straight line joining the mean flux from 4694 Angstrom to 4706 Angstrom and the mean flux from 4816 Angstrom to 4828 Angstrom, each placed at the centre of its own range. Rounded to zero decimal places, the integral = -5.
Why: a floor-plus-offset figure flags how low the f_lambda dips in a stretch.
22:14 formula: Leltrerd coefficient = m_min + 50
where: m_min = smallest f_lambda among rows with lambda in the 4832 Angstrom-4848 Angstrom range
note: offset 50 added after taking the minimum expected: 66.9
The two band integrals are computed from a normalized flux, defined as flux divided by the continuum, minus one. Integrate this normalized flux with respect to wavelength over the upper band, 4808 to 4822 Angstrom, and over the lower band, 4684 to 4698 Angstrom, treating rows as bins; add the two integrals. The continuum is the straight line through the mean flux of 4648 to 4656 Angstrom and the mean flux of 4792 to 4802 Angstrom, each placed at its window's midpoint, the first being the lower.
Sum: 0.42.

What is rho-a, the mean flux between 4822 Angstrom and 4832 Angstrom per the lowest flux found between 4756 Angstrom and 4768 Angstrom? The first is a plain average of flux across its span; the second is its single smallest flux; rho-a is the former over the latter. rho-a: 1.08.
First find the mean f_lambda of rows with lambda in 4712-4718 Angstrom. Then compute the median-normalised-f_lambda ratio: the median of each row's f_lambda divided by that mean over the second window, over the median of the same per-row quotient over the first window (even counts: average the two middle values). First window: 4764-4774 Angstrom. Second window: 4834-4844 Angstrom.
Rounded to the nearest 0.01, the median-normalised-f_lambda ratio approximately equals 0.98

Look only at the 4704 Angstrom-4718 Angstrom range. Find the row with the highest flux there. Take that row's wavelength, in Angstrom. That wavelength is 4711.0 Angstrom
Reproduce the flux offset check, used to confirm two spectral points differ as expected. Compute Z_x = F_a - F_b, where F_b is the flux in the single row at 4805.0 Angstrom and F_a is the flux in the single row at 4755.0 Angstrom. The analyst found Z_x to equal -0.31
